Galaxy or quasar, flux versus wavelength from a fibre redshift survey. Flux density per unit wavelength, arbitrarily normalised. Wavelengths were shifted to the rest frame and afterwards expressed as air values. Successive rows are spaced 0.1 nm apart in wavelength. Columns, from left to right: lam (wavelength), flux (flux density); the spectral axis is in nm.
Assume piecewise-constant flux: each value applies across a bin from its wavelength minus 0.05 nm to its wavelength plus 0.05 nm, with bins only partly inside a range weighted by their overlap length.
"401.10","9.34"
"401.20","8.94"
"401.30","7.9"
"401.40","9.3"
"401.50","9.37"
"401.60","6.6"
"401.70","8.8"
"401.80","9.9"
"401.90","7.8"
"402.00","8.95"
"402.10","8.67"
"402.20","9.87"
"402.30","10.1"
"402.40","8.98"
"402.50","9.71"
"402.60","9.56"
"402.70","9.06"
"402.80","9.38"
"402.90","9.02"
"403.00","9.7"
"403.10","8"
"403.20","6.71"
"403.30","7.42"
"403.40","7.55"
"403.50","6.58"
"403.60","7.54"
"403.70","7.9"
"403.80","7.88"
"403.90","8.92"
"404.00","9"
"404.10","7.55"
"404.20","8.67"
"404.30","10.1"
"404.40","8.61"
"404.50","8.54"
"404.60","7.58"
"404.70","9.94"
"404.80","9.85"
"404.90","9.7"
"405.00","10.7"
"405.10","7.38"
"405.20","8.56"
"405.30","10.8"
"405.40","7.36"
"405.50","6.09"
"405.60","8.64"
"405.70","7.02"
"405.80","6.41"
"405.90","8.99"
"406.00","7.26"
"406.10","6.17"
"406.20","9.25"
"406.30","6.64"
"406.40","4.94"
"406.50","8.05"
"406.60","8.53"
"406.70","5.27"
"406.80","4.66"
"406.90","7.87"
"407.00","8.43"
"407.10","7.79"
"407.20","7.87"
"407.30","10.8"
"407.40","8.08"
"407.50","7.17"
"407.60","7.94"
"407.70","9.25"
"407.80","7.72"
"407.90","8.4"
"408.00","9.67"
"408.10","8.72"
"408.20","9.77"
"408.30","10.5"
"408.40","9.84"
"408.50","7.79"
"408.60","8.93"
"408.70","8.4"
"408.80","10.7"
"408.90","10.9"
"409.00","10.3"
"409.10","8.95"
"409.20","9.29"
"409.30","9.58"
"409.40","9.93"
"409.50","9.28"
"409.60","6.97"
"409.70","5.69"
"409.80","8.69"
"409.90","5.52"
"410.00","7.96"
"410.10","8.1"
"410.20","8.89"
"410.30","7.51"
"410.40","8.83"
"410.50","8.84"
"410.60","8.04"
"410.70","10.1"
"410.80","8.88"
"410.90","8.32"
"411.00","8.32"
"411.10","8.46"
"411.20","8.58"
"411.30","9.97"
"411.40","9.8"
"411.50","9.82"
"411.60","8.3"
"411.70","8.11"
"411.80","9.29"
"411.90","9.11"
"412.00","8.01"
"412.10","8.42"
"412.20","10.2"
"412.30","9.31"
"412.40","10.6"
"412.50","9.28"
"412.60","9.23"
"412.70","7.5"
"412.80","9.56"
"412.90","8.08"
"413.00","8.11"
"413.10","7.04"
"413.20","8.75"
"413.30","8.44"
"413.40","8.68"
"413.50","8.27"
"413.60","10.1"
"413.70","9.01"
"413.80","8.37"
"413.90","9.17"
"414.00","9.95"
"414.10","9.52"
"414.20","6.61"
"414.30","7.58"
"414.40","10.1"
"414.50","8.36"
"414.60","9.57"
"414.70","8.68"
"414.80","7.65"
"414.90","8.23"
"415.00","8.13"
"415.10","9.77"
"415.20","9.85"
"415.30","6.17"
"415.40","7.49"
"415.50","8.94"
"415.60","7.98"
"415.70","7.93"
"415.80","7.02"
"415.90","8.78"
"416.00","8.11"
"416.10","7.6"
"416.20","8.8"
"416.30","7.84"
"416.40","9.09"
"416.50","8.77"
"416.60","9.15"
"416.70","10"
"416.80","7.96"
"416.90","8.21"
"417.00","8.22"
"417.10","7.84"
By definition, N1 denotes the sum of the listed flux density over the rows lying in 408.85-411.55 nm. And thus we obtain 236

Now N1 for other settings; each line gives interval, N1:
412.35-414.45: 184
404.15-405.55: 124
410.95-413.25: 204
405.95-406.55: 42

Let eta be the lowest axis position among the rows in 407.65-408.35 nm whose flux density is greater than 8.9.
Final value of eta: 407.70 nm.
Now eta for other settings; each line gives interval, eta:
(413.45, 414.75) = 413.60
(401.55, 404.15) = 401.80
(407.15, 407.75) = 407.30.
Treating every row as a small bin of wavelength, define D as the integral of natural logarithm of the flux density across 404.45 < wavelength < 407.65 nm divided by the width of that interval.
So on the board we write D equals 2.05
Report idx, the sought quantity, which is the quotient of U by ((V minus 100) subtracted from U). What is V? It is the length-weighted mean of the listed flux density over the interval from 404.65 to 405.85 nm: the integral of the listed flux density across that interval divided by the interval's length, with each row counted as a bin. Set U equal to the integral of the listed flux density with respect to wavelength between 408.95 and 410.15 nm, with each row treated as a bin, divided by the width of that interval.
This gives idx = 0.084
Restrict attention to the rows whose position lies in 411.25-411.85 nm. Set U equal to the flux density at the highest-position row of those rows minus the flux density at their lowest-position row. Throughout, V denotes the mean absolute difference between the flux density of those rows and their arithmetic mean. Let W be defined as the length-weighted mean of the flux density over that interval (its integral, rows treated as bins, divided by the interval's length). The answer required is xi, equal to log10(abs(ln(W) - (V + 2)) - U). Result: 0.1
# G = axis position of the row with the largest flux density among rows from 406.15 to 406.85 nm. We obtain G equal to 406.20 nm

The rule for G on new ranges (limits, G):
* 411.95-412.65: 412.40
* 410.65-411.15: 410.70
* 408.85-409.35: 408.90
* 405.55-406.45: 406.20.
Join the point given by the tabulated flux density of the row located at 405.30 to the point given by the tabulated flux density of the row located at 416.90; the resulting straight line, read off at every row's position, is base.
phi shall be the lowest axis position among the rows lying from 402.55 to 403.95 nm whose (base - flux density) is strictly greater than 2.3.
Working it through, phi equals 402.70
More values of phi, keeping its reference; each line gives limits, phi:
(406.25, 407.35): 406.30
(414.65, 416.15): 415.30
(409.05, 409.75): 409.60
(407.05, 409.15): 407.10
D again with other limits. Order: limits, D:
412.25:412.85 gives 2.22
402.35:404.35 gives 2.13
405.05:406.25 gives 2.04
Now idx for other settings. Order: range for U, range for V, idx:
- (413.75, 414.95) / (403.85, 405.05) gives 0.087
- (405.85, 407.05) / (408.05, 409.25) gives 0.073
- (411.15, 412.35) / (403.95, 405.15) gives 0.091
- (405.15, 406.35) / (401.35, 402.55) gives 0.079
